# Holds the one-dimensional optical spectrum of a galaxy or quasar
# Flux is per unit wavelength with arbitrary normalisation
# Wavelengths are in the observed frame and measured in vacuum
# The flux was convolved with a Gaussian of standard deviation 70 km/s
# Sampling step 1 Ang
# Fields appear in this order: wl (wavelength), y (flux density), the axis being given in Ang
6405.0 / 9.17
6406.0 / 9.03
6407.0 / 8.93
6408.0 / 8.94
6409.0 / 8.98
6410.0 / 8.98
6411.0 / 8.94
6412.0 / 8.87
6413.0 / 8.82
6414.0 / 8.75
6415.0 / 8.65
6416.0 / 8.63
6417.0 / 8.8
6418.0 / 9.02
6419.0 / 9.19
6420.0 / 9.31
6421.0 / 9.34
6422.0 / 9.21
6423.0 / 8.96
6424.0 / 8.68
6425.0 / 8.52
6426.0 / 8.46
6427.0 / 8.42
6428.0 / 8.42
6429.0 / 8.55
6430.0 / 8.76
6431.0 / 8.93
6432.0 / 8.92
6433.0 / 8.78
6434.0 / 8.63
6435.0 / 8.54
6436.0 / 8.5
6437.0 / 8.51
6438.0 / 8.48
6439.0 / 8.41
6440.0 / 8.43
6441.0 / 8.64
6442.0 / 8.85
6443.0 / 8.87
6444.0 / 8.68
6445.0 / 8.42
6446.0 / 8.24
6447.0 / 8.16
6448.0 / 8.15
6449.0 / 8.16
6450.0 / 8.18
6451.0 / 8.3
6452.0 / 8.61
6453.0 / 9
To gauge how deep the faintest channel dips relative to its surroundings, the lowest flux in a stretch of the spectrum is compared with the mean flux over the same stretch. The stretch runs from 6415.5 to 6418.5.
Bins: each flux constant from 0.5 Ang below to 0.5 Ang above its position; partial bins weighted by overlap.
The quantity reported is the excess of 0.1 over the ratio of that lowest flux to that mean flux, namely -0.879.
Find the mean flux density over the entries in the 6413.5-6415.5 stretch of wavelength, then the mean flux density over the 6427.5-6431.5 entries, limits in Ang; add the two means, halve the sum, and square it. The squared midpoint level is 75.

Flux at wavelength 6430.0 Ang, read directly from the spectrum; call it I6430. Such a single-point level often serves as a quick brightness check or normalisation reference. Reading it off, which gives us 8.76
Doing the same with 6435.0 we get 8.54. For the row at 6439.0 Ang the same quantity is 8.41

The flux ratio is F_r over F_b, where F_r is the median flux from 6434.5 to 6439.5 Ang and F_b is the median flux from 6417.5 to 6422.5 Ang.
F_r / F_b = 0.923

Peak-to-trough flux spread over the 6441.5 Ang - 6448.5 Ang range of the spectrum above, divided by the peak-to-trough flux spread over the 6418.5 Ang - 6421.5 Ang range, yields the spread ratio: 4.8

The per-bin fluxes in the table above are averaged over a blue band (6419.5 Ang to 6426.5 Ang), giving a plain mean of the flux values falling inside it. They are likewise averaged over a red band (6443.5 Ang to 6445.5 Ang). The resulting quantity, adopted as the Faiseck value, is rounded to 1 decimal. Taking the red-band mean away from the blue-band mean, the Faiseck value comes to 0.4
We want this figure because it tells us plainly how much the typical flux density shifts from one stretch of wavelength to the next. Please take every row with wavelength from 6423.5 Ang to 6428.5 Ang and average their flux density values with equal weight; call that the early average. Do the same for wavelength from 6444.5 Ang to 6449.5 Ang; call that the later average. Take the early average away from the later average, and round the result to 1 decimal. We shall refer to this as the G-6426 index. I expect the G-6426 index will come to -0.3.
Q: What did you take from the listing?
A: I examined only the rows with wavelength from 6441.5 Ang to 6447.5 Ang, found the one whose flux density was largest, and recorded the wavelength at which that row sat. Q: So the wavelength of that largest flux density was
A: 6443.0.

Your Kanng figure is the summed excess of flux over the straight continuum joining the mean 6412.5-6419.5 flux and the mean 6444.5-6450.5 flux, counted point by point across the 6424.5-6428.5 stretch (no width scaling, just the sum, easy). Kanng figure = -0.70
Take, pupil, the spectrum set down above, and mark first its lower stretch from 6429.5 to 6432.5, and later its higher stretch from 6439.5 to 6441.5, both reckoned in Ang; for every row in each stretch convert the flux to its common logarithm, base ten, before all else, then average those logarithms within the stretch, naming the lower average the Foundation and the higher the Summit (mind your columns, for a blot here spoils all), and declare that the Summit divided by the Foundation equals 0.982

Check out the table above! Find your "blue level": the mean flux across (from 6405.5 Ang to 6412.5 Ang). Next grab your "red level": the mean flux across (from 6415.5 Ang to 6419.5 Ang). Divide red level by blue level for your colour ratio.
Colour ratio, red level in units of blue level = 0.995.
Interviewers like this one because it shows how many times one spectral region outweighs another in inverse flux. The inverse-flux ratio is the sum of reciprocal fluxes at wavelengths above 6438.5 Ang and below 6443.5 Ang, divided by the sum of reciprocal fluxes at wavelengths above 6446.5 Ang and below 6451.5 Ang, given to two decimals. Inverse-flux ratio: 0.95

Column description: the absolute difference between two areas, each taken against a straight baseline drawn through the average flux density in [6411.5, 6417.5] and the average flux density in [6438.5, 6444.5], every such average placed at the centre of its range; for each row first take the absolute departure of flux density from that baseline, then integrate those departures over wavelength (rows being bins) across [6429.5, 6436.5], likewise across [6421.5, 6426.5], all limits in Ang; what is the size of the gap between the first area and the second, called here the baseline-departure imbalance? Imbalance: 0.2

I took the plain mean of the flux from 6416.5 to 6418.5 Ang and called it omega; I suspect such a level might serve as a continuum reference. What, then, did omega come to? 8.91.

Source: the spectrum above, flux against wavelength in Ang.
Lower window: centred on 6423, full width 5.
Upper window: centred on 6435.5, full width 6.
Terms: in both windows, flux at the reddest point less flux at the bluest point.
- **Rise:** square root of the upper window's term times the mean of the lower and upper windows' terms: 0.41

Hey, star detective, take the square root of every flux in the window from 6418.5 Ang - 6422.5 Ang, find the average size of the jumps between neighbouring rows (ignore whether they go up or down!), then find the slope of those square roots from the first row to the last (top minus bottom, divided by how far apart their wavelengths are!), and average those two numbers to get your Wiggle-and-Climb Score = 0.0082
